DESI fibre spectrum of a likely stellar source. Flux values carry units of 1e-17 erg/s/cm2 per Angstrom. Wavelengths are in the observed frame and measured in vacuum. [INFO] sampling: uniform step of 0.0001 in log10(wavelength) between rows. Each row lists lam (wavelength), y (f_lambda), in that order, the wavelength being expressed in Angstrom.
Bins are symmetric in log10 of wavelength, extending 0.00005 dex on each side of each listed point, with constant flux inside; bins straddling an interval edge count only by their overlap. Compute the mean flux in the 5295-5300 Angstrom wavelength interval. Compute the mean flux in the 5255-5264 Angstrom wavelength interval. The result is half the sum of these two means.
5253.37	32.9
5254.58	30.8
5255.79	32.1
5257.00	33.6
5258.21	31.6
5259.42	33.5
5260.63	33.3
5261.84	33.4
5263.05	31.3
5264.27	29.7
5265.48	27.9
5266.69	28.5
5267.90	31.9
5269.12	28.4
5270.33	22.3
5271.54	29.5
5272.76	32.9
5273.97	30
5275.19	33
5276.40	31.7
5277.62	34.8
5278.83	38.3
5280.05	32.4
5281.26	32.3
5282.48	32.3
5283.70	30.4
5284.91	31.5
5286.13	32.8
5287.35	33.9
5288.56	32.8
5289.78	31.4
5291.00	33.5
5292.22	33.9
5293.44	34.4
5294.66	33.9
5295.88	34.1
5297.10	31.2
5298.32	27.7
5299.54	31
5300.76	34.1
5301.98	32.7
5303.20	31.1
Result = 31.8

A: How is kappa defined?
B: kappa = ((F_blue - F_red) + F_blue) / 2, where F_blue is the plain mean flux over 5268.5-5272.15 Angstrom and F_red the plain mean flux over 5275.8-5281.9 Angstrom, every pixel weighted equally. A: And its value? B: 9.8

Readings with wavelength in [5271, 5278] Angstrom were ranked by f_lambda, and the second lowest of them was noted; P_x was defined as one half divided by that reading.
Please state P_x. 0.0167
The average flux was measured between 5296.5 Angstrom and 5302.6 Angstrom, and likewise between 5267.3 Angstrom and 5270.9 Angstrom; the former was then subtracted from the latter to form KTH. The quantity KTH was -3.8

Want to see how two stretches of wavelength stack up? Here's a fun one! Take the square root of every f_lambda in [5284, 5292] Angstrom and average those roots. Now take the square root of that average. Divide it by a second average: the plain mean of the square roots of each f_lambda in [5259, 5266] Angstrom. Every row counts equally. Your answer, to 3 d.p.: 0.426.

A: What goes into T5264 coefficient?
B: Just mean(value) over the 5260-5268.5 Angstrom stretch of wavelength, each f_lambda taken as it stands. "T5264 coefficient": 30.9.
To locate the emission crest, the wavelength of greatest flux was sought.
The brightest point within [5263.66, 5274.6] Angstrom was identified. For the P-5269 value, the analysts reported 5272.76 Angstrom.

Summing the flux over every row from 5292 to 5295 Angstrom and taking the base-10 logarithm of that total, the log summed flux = 2.01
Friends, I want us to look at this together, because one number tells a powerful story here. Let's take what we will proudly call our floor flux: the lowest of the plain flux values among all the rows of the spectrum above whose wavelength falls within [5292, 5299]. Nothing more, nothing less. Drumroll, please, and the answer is 27.7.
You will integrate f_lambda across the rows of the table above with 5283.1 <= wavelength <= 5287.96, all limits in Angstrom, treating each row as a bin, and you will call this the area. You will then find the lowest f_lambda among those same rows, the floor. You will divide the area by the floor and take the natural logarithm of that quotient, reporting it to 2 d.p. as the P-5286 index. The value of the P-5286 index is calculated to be 1.64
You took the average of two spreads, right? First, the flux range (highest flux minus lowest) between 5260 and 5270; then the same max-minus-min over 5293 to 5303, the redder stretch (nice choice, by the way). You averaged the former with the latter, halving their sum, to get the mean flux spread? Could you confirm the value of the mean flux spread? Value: 6.1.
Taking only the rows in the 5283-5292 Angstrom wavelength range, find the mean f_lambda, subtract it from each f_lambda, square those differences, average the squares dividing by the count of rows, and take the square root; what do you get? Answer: 1.2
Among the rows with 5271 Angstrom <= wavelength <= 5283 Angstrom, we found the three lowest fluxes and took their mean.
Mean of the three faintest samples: 30.40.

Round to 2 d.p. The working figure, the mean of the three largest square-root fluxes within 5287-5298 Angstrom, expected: 5.84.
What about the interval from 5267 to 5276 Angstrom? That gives 5.71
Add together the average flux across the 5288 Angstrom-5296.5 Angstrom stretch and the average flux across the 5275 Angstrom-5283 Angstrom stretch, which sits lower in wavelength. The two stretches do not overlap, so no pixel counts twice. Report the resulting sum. 67.0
